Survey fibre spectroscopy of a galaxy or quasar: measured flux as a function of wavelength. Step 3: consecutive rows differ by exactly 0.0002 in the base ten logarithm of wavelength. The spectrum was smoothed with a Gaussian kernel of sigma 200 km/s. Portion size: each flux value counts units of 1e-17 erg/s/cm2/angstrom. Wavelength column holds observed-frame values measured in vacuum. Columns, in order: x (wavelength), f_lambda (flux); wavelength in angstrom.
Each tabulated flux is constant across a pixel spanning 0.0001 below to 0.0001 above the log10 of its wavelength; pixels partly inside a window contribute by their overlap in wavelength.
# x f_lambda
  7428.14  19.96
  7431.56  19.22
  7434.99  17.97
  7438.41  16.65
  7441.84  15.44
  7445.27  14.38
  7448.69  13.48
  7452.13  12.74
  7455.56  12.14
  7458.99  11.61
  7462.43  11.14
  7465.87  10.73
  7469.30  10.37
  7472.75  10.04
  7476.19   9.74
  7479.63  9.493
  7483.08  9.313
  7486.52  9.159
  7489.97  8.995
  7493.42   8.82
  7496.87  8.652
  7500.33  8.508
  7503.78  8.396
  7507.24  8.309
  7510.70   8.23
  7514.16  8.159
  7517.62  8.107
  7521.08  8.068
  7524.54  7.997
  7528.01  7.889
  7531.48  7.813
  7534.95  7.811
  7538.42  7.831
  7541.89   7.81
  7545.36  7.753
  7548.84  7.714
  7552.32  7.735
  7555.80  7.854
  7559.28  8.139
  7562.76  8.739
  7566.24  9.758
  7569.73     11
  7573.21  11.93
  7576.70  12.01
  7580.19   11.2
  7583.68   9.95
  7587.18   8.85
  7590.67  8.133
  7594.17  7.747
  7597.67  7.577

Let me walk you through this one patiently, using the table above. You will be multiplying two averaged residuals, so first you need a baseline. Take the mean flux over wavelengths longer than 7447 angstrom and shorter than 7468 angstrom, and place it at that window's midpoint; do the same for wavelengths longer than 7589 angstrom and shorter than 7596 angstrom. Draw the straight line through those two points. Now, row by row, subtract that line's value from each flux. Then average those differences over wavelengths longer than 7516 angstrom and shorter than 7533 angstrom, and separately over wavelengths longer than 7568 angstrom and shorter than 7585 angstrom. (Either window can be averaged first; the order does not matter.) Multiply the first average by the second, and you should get -5.6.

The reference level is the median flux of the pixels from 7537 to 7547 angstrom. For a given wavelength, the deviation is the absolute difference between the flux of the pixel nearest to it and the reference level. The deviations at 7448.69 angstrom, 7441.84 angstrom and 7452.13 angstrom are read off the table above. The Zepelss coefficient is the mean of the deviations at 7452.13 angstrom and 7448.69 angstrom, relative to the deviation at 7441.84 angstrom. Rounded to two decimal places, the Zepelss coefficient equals 0.69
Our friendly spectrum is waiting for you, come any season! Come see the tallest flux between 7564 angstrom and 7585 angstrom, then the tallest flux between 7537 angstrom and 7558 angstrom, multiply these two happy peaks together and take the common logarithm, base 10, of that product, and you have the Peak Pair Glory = 1.97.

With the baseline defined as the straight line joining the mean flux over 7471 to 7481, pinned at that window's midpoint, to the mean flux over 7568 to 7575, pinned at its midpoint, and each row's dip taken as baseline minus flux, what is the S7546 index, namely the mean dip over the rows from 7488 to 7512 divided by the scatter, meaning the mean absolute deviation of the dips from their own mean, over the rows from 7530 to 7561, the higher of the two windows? 12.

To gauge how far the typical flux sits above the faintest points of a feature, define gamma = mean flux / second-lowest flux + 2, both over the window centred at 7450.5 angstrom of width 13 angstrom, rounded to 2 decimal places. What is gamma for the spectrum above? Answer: 3.03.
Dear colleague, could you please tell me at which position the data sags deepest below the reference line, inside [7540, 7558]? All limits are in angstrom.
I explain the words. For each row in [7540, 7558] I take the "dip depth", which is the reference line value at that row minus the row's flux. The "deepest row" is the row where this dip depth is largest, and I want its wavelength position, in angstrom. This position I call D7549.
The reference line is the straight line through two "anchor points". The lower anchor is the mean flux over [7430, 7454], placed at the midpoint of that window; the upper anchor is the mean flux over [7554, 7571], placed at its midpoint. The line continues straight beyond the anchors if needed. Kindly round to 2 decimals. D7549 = 7541.89 angstrom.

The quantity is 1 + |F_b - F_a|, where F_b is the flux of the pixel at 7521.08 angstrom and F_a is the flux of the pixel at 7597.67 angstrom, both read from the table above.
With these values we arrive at 1.5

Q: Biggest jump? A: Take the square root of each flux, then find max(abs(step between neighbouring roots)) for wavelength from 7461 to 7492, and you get 0.06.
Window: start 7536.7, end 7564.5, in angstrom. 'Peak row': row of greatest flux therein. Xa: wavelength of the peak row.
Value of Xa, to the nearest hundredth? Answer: 7562.76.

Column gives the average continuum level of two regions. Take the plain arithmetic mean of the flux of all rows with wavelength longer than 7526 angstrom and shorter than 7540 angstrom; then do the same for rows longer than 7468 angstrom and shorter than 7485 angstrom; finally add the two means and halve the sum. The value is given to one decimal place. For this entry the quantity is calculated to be 8.8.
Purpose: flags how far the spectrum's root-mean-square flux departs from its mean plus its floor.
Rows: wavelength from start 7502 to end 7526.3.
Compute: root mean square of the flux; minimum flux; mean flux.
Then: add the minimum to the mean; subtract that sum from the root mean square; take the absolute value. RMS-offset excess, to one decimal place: 8.0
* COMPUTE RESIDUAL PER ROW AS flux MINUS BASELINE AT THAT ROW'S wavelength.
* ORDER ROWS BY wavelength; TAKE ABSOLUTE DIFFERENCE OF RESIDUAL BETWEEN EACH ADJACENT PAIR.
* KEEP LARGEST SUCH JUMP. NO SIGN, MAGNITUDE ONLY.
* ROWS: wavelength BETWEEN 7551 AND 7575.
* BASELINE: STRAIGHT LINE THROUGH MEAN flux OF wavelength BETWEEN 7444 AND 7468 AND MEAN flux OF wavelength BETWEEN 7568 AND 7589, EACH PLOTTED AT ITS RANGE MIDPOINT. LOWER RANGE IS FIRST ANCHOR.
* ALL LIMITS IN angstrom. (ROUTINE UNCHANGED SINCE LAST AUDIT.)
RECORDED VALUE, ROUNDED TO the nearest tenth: 1.3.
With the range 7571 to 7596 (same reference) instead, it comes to 1.2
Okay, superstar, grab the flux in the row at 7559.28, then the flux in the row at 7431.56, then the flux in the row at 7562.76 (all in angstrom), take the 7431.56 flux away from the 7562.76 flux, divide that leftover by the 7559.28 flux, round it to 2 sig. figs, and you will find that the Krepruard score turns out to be -1.3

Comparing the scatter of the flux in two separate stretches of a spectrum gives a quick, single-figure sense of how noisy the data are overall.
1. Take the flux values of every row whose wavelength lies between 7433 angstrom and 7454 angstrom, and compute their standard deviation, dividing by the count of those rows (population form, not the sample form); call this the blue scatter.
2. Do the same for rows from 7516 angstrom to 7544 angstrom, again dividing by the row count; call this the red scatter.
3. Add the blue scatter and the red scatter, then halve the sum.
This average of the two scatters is 1.0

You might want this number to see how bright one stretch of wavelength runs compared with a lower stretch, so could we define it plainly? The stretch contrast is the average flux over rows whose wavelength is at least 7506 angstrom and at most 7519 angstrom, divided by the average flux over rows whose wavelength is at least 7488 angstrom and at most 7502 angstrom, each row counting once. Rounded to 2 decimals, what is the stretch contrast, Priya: 0.94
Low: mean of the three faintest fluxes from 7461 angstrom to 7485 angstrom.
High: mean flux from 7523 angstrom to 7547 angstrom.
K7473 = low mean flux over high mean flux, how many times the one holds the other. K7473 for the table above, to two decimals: 1.21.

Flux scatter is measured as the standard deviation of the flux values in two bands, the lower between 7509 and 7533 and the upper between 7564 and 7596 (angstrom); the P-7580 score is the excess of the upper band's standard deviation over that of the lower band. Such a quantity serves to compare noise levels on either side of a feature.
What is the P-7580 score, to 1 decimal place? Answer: 1.4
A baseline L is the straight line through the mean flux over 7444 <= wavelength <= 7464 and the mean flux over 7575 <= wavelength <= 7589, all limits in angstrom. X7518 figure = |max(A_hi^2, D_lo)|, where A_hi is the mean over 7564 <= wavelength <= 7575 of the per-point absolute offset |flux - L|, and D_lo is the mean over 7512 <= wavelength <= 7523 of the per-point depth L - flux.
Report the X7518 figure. 3.4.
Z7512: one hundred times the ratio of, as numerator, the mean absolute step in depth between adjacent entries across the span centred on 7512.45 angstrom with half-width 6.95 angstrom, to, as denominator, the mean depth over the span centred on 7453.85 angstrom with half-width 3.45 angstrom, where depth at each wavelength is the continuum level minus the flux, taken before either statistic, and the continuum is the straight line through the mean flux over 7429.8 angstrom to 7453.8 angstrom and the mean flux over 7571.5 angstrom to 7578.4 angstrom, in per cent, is 1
